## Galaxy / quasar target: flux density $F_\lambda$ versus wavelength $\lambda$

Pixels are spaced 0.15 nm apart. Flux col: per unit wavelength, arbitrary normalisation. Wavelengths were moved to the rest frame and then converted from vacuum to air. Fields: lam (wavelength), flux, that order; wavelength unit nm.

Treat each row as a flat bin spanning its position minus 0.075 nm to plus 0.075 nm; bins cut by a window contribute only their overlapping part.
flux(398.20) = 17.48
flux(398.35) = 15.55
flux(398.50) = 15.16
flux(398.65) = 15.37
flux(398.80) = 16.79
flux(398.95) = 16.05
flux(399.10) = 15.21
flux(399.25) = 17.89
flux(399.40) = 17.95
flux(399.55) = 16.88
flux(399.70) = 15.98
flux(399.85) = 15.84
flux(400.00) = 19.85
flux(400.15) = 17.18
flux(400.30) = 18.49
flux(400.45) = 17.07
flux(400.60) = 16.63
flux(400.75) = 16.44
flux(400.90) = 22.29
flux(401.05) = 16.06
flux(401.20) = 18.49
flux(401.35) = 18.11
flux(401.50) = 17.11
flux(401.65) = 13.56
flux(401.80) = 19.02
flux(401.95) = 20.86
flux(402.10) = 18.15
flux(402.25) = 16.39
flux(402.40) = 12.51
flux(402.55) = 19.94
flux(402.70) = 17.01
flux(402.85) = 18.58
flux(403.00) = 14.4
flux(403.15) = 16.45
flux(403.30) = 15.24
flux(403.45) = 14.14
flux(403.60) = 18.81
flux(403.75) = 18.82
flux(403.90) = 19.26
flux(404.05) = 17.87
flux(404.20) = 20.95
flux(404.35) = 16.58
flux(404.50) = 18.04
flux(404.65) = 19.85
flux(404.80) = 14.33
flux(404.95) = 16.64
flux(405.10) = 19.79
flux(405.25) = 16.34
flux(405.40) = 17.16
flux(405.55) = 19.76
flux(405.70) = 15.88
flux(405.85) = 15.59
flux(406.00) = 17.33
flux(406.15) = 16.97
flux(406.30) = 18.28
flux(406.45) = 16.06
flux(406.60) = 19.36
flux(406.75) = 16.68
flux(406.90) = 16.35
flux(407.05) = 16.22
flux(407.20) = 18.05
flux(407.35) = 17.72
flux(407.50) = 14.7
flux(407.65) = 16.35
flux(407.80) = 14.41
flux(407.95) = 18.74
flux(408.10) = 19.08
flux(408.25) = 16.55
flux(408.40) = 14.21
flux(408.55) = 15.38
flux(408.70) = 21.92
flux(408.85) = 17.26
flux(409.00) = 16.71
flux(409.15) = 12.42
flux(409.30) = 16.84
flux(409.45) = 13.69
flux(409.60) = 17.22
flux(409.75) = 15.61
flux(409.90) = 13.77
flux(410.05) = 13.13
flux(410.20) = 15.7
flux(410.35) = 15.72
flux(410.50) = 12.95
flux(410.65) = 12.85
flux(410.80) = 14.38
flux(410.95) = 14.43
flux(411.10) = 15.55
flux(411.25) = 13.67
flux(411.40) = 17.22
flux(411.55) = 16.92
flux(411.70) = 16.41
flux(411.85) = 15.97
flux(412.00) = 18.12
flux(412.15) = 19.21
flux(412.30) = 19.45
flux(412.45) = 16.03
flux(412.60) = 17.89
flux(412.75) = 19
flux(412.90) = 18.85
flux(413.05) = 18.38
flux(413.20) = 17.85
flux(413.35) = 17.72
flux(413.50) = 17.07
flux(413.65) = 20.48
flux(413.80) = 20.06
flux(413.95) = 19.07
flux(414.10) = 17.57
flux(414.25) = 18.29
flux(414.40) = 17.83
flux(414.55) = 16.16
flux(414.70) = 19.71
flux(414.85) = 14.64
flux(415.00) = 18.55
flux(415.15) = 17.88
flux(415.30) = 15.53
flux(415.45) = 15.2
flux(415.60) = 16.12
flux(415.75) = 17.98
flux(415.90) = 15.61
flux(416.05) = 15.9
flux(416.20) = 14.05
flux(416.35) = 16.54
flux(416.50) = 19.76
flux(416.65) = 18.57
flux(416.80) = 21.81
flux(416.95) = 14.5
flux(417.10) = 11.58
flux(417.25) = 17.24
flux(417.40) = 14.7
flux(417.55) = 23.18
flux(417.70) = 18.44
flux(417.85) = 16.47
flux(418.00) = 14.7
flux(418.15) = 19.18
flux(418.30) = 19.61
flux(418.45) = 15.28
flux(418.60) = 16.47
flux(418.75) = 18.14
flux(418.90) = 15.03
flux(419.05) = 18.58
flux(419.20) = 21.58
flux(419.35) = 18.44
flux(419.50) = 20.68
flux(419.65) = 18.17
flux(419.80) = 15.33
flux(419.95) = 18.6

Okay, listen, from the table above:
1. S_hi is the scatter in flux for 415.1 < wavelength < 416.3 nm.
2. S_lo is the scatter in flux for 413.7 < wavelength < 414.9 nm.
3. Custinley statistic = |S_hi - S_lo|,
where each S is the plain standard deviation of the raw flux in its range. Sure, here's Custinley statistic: 0.5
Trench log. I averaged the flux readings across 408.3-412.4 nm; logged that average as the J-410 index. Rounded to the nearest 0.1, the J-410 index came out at 15.8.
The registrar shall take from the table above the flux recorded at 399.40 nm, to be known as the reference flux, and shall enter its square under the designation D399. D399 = 322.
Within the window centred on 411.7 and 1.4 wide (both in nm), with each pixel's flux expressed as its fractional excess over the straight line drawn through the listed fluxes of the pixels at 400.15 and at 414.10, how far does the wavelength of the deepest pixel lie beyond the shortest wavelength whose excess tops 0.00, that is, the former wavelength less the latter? -0.75 nm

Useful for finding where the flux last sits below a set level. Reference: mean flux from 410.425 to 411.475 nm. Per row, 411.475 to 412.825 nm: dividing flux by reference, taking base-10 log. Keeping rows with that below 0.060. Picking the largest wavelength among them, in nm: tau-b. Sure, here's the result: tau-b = 412.45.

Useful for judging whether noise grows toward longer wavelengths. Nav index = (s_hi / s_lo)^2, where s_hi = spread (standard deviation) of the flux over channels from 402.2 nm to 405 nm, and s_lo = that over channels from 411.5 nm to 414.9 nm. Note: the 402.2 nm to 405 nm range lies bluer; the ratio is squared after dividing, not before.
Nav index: 2.4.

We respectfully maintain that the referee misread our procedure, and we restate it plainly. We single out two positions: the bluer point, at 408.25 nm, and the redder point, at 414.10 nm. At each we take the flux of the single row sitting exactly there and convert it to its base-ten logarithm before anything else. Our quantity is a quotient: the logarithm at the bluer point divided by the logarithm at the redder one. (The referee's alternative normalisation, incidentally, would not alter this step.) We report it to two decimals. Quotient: 0.98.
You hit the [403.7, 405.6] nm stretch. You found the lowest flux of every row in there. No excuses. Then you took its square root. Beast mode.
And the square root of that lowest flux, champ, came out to 3.8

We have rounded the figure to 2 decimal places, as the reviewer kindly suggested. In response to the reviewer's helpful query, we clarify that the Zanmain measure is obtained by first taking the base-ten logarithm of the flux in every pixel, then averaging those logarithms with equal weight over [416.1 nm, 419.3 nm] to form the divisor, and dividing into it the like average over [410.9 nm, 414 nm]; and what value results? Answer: 1.01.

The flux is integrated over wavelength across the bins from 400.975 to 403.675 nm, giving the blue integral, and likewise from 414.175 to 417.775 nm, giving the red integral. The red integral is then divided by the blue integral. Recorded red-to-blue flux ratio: 1.3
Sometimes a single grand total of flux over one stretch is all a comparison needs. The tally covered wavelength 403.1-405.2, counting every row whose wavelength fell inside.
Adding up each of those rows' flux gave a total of 247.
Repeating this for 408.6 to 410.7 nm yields 216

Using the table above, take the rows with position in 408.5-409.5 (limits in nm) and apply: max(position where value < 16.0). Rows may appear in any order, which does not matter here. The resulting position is 409.45 nm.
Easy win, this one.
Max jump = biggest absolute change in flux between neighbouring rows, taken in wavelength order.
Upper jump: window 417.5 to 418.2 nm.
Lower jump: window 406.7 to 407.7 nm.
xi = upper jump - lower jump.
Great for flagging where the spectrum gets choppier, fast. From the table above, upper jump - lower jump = 1.7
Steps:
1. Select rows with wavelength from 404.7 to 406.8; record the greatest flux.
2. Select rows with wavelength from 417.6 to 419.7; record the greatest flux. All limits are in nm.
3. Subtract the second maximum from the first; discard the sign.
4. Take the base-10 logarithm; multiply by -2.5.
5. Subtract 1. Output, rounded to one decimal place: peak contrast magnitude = -1.6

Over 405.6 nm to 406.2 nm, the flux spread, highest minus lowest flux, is 1.7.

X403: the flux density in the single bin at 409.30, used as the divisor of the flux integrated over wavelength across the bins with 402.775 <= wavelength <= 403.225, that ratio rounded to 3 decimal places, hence 0.440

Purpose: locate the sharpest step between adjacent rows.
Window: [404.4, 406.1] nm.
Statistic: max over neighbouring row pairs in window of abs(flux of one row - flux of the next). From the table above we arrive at 6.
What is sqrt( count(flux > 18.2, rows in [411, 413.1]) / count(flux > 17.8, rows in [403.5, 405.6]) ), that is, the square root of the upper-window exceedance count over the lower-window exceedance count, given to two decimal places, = 0.75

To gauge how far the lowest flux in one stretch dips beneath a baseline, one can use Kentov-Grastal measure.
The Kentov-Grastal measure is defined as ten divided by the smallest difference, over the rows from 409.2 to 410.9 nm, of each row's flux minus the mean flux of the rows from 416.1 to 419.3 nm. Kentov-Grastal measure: -2.20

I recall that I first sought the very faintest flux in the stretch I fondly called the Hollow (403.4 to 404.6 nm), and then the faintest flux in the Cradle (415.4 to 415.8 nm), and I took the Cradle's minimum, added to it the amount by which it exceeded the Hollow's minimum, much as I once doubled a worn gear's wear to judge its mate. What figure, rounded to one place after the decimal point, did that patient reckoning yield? 16.3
